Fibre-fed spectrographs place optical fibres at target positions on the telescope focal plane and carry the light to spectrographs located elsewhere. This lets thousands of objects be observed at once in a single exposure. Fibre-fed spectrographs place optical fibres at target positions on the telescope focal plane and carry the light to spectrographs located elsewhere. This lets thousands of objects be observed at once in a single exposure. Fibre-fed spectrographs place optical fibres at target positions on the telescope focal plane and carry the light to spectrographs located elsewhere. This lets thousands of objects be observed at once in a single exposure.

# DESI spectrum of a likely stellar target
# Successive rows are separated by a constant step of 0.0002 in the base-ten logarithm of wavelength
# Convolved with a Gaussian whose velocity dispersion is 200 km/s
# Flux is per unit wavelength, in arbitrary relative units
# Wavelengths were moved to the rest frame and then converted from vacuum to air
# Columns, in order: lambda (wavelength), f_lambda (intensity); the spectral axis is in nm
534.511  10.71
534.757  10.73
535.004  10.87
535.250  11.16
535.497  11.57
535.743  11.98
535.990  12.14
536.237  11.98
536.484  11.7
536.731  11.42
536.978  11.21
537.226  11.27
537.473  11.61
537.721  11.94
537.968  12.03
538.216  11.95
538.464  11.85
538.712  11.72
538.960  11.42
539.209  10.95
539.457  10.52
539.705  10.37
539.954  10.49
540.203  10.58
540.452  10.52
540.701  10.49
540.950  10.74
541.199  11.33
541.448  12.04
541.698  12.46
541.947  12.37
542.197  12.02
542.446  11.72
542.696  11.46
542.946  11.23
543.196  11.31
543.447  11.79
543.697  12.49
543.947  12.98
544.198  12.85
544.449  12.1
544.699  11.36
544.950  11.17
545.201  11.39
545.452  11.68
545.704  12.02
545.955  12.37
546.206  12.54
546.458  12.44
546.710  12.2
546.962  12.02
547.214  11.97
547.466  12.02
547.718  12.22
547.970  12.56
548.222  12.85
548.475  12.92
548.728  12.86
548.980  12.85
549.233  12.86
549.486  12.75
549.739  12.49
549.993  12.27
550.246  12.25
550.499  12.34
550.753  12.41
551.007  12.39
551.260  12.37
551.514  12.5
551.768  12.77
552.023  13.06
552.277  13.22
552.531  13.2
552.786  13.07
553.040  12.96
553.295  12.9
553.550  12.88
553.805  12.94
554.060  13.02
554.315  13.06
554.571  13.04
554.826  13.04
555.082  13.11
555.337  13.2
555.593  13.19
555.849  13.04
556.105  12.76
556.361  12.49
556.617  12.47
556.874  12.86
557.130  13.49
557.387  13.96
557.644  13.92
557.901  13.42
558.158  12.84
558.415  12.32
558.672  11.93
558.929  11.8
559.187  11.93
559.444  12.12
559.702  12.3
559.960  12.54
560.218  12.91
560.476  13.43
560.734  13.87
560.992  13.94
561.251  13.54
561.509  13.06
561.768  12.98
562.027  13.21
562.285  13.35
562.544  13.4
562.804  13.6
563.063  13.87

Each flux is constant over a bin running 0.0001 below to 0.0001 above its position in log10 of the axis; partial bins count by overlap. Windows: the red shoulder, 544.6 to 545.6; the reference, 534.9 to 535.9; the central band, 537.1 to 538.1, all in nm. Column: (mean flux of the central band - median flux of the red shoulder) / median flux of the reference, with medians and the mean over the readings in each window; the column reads 0.030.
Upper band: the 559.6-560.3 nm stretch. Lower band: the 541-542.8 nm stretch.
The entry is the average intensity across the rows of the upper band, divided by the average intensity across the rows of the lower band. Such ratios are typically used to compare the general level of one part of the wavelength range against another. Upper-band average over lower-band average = 1.06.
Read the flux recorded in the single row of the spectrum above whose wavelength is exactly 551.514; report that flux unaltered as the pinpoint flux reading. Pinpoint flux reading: 12.5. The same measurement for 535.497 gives 11.57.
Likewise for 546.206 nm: 12.54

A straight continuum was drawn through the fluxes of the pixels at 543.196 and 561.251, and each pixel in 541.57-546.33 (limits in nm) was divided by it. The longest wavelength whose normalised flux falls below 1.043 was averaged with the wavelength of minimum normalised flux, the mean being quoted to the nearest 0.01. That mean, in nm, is 545.33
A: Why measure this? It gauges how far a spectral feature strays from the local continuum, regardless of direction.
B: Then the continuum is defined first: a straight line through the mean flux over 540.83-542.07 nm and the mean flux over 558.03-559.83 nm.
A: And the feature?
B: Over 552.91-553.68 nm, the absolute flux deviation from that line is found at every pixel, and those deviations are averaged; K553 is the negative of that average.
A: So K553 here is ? -0.86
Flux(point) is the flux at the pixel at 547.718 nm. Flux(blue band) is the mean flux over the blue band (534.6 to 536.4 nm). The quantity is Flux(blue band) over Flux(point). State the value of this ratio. 0.94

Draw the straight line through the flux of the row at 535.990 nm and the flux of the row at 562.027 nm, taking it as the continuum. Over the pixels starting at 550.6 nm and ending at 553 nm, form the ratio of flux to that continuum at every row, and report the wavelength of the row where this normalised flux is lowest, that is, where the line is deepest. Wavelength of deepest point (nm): 551.260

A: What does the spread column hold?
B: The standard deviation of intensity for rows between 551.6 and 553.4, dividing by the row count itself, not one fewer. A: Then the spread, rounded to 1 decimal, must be 0.1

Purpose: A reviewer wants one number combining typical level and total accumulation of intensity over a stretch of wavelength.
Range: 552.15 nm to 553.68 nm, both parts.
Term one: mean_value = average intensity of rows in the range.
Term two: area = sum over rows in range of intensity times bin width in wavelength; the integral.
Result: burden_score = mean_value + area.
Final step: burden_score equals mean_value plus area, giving 33.0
